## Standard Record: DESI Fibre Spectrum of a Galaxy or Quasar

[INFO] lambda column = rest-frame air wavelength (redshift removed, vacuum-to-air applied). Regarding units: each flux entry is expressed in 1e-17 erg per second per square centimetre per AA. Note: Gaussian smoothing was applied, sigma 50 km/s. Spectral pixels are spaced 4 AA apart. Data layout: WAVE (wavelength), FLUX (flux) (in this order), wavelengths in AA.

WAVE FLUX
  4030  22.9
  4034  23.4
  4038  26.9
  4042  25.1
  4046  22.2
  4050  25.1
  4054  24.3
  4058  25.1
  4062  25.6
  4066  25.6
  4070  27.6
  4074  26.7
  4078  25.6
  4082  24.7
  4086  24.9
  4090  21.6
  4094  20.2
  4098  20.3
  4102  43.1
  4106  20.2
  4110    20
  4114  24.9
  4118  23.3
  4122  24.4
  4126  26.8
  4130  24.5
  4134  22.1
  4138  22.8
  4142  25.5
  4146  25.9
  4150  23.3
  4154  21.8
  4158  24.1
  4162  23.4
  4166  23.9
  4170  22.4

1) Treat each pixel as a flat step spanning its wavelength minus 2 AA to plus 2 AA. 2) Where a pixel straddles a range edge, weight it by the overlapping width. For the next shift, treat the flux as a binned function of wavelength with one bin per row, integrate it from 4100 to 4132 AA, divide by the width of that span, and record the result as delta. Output 25.9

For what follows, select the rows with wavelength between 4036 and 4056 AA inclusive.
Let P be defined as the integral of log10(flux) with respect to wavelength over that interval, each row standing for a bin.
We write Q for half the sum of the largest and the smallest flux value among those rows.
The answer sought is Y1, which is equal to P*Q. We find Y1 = 684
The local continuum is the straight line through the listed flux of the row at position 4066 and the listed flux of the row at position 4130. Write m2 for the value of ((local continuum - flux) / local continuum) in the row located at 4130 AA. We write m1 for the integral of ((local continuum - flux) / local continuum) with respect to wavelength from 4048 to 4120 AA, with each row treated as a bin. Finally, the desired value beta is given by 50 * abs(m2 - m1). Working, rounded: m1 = 1.0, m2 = 0.00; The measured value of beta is 51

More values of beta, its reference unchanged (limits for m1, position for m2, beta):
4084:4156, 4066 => 69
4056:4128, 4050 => 16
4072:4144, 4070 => 54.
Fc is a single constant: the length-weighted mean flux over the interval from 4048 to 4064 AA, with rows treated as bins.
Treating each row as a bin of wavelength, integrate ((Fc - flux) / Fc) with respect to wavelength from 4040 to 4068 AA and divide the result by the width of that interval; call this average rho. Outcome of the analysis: 0.012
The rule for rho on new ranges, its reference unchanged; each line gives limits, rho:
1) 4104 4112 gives 0.197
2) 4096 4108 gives -0.114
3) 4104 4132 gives 0.063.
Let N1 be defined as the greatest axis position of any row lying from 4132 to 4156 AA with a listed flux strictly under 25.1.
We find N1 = 4154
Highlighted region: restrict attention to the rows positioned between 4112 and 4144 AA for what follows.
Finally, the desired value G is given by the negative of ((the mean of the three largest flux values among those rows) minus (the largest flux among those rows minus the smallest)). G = -21.0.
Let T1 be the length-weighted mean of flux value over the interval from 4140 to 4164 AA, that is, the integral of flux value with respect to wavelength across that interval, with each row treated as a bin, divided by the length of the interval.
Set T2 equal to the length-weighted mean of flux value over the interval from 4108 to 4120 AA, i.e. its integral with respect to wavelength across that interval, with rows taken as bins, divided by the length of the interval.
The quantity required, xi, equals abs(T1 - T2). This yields 1.3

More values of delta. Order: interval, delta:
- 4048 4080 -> 25.7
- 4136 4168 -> 23.8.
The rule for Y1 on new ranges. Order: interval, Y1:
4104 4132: 896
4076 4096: 626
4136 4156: 657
